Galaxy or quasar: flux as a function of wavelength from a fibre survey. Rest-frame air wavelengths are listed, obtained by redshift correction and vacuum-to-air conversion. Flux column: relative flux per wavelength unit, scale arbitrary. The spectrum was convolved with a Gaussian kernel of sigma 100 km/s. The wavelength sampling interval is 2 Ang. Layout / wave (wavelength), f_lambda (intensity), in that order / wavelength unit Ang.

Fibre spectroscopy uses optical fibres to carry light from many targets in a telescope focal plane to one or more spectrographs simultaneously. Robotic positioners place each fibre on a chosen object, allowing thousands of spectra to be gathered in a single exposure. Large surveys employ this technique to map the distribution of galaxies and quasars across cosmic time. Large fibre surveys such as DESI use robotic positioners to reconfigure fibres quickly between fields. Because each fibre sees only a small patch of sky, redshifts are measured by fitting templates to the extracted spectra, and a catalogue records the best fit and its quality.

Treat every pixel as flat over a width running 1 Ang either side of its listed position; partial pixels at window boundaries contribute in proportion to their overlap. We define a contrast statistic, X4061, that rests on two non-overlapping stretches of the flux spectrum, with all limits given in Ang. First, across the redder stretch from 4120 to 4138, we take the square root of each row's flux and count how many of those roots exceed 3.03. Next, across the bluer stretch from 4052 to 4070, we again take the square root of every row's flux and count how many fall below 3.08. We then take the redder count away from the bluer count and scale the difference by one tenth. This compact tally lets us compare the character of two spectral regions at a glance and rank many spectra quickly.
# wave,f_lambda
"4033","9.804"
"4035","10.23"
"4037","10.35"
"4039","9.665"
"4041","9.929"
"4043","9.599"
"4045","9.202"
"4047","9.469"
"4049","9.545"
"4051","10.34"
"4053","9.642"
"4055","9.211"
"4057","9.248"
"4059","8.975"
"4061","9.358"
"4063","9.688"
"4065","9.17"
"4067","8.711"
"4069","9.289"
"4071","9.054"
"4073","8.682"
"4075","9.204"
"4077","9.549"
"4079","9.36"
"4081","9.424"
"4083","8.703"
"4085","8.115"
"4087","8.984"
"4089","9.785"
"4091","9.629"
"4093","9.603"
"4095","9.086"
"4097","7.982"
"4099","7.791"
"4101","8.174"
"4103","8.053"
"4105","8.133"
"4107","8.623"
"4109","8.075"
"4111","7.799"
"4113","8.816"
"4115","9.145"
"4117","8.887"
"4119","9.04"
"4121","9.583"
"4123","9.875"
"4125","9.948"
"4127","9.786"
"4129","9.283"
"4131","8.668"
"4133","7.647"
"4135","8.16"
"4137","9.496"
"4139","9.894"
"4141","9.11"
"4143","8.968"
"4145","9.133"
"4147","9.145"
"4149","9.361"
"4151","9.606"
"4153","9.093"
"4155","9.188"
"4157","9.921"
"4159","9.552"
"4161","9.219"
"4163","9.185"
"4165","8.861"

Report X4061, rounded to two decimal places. 0.10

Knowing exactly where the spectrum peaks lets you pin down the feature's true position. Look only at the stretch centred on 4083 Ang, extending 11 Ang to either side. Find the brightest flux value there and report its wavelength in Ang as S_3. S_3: 4089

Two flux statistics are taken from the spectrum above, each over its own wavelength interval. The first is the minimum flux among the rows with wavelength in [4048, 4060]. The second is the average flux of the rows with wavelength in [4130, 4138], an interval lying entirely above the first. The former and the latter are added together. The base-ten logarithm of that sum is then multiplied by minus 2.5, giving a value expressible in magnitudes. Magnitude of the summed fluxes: -3.11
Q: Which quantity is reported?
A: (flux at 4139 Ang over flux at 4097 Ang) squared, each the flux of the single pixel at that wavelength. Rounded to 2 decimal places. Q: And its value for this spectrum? 1.54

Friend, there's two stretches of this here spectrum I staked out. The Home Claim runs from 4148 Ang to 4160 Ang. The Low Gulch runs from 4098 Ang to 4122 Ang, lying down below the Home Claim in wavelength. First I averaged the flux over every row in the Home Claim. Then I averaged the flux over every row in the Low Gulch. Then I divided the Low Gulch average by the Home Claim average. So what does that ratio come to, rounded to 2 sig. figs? 0.90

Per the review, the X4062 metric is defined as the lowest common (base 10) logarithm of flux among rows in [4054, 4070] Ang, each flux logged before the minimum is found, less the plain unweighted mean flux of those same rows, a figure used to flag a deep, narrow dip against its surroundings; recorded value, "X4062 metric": -8.27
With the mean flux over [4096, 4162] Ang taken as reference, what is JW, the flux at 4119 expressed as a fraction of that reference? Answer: 1.01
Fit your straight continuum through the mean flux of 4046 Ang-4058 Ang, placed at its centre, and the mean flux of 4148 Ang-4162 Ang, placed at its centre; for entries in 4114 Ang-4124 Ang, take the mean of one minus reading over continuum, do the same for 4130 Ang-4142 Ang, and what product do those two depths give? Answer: 0.0012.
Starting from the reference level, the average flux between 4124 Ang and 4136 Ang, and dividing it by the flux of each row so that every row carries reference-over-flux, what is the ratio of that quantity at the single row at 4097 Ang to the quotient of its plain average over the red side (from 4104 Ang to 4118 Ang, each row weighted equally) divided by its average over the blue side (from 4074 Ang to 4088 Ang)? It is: 1.05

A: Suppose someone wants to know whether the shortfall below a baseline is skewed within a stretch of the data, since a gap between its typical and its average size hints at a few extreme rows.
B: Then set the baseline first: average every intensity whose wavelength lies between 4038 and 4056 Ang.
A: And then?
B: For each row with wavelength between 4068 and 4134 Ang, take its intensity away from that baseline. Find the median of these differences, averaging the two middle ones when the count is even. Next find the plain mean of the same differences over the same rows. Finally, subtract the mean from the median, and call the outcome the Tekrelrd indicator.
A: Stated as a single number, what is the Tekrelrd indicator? -0.14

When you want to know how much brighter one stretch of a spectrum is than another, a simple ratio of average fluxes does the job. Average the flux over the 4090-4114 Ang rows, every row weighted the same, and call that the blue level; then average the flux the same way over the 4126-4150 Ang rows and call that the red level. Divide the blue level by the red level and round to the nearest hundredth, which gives 0.94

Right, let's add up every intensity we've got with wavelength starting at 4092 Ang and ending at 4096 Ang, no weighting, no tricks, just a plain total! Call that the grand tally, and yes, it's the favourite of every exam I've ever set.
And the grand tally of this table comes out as 18.7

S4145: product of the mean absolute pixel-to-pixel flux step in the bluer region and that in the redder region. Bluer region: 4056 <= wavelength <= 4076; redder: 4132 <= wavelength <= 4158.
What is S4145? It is 0.175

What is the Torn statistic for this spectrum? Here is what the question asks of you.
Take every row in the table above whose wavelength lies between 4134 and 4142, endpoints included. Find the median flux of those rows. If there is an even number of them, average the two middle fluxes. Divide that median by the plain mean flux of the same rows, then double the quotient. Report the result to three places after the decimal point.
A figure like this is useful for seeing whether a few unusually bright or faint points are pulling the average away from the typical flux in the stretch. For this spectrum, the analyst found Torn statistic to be 2.030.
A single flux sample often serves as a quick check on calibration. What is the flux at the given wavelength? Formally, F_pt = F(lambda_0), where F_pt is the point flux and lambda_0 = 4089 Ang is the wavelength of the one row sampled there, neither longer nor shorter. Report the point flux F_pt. 9.785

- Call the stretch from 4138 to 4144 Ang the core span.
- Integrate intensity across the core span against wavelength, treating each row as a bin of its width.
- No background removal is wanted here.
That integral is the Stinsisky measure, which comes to 56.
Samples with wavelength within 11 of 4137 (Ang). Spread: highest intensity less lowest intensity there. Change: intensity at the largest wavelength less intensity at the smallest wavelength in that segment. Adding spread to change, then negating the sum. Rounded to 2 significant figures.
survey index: -1.6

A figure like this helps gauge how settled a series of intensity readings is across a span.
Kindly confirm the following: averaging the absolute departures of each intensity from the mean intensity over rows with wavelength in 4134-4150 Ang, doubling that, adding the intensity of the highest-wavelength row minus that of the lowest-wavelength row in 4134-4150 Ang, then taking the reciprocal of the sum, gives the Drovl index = 0.5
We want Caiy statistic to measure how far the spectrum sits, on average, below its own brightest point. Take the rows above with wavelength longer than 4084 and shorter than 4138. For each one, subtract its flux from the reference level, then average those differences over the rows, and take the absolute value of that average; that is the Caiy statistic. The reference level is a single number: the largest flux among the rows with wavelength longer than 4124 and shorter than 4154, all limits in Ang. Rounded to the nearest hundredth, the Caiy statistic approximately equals 1.13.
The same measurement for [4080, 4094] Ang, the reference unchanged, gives 0.77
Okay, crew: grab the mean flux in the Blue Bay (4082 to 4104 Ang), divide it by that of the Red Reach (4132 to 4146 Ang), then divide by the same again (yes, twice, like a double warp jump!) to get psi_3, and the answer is 0.110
